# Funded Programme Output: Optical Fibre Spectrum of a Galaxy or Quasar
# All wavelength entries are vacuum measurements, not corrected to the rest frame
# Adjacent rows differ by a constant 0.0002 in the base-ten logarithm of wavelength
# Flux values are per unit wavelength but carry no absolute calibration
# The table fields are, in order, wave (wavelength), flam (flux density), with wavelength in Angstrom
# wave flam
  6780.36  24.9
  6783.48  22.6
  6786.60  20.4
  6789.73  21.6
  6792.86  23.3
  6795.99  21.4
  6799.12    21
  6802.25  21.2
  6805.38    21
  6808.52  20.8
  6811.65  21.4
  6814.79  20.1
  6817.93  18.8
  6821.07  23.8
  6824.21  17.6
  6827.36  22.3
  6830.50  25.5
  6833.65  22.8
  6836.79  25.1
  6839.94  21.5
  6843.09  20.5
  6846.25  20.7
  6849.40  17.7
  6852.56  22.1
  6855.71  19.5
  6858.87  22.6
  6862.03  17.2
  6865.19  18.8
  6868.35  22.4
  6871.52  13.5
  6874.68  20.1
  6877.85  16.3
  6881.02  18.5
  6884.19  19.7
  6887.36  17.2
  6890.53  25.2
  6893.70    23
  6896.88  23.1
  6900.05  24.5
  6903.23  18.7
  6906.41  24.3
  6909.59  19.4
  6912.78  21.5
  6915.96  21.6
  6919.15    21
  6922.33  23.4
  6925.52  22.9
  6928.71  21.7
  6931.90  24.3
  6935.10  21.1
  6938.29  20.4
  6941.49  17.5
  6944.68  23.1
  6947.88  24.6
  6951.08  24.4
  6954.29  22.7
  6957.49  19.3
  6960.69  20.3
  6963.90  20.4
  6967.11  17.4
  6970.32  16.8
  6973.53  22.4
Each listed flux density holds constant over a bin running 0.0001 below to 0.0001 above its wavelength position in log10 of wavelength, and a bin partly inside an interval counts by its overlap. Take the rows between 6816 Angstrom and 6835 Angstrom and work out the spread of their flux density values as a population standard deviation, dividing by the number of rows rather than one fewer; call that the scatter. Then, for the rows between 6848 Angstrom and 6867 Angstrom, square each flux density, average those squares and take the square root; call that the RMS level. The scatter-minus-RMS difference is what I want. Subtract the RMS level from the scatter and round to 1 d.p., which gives -17.0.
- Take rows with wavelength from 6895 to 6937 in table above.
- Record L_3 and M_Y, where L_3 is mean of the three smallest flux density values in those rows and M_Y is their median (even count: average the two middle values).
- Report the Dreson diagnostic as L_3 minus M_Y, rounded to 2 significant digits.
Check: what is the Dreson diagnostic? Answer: -2.0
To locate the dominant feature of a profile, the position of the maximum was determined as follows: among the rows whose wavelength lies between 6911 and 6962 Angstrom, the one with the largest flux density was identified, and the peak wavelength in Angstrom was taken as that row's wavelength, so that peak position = 6947.88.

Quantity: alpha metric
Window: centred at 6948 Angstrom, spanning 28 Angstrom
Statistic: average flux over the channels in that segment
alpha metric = 21.5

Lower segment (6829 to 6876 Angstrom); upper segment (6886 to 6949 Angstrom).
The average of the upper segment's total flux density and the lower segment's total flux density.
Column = 374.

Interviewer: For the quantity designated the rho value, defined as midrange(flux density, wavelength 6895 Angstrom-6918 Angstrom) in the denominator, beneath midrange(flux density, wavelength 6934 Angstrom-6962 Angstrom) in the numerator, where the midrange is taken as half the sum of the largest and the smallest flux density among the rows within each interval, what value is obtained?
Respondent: 0.97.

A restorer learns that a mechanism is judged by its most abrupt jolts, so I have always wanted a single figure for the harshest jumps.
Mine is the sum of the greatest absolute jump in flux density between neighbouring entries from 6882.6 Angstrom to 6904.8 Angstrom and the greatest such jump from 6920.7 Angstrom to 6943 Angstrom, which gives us 11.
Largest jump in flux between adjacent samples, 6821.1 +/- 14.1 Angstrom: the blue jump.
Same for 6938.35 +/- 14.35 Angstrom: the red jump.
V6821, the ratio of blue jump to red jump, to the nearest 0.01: 1.11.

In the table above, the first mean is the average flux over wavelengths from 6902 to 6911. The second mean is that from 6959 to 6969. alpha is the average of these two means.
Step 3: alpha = 20.1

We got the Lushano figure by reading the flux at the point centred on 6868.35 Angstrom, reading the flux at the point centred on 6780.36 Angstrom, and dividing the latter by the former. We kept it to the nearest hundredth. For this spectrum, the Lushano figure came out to 1.11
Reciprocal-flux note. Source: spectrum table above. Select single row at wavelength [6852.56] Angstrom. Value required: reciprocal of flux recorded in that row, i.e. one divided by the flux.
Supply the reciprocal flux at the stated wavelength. 0.0452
